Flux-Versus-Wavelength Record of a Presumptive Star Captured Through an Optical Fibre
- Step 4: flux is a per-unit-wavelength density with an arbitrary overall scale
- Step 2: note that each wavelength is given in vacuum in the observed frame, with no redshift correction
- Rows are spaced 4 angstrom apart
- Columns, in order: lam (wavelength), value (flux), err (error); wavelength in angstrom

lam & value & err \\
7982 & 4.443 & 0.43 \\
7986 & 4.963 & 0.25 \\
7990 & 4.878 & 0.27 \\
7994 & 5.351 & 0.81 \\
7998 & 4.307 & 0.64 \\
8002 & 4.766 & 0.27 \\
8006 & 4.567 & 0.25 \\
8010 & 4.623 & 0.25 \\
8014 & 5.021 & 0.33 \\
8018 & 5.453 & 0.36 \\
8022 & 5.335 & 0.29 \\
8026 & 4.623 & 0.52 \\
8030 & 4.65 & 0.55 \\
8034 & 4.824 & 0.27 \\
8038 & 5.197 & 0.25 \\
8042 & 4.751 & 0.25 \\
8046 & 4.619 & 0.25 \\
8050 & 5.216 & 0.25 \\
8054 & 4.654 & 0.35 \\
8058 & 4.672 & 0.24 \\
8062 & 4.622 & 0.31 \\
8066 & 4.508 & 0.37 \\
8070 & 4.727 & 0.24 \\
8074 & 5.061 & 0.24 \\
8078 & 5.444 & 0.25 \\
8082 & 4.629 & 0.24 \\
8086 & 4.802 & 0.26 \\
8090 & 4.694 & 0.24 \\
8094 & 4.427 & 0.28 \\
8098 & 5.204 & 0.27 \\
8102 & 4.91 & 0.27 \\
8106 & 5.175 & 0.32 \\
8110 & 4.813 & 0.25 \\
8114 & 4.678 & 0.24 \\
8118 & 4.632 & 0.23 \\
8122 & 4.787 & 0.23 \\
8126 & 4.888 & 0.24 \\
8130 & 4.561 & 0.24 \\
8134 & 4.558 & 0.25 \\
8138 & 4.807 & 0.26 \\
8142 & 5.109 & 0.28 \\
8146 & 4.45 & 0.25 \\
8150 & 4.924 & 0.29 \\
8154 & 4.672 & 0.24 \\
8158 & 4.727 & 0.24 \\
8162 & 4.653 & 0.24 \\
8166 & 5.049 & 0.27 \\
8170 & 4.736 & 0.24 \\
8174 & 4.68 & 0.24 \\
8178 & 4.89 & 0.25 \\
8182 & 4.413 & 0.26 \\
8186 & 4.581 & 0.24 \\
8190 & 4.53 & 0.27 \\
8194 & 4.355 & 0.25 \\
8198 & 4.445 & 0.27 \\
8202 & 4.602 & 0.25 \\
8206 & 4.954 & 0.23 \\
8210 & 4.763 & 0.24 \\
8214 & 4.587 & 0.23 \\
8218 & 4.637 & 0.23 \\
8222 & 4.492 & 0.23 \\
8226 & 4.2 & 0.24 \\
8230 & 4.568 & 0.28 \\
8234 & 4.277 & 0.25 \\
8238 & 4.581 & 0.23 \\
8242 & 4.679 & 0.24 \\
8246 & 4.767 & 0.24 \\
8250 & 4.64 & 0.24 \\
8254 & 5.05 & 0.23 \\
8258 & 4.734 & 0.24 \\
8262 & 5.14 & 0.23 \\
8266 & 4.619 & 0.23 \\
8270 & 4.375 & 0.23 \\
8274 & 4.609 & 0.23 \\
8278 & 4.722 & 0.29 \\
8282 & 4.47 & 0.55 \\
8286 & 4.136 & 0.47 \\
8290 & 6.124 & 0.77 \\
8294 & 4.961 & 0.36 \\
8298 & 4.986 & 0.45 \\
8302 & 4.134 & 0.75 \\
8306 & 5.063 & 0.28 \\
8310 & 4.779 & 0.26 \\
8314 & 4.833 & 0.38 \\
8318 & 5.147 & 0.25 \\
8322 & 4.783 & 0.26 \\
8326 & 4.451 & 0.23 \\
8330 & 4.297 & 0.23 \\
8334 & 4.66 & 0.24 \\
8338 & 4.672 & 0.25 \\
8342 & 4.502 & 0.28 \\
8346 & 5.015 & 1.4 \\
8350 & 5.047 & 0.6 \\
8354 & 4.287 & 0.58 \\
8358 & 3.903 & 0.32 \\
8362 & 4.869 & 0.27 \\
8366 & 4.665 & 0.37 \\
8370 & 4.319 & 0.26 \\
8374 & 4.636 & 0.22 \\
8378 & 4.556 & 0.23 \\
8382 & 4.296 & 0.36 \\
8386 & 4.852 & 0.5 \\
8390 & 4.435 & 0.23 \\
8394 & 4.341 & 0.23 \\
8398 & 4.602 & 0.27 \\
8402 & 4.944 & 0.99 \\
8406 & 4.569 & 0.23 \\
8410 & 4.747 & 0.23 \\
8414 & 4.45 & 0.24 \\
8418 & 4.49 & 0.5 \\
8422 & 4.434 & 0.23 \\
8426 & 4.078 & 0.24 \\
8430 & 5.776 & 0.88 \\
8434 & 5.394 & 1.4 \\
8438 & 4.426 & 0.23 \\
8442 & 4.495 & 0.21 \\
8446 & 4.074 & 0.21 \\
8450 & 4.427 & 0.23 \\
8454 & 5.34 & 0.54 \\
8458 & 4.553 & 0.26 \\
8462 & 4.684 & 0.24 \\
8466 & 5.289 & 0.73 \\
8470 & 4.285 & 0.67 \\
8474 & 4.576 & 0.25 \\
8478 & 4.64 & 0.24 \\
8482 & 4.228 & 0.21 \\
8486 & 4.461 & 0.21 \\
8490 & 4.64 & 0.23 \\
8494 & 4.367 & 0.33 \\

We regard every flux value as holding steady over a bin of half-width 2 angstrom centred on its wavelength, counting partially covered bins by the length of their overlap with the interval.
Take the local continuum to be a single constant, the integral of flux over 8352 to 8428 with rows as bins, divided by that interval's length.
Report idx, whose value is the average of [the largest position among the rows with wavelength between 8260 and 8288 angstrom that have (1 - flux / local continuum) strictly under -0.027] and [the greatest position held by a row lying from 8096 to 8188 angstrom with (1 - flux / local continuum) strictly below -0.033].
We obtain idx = 8228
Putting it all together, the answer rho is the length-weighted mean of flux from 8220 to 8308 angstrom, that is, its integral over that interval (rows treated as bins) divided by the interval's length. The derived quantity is 4.70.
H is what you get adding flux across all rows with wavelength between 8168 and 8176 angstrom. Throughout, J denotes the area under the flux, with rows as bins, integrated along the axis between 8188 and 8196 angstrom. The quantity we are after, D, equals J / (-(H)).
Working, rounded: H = 9.4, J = 35.5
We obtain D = -3.77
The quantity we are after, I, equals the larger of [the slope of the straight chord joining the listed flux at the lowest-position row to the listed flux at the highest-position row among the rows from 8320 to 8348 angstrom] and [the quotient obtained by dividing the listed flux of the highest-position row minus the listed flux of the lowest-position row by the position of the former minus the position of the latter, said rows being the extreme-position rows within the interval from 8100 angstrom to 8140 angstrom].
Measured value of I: 0.010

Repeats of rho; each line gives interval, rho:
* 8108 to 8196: 4.70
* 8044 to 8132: 4.81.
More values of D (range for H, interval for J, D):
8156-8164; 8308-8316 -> -4.10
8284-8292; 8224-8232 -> -3.42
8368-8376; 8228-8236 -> -3.95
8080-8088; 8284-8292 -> -4.35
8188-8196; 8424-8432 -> -4.44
